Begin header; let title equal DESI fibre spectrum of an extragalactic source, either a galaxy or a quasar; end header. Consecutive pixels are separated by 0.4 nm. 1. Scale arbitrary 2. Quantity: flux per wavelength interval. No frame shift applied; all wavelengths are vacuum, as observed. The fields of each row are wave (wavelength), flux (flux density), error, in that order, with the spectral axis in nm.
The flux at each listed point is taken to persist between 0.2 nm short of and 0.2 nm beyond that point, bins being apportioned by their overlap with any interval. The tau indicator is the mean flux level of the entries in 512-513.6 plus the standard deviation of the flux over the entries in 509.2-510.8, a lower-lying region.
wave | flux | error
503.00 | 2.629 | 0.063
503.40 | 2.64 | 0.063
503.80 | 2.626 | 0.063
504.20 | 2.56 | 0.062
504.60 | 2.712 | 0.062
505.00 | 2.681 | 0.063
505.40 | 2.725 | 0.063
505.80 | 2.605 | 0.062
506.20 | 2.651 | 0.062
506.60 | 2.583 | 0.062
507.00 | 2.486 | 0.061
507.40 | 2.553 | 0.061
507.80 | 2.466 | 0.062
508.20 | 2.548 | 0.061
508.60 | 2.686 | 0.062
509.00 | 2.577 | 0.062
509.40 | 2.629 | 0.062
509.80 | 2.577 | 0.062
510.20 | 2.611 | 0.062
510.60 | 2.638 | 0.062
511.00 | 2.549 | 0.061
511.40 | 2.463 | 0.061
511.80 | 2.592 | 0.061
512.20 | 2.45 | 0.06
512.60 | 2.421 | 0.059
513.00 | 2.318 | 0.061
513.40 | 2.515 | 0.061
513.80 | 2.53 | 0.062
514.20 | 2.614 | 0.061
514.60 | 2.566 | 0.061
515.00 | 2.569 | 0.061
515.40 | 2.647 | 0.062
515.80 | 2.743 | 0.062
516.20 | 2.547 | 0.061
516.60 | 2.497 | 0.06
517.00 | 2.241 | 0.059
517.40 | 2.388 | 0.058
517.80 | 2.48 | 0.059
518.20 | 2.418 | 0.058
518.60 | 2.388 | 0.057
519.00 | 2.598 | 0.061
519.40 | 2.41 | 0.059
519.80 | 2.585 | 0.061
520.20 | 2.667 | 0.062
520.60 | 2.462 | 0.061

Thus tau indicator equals 2.45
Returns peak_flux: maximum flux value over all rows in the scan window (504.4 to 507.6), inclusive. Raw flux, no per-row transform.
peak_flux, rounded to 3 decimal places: 2.725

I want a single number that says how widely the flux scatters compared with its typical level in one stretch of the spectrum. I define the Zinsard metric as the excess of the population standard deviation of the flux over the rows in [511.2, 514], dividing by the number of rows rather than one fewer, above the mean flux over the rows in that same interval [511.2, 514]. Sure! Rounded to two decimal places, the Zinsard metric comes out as -2.39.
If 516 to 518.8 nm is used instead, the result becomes -2.33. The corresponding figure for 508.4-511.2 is -2.57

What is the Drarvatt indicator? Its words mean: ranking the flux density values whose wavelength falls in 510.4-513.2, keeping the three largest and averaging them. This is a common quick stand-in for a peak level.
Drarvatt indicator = 2.59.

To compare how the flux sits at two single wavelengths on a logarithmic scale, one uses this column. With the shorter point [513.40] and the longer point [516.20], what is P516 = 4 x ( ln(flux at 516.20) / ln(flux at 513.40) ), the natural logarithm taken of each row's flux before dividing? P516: 4.05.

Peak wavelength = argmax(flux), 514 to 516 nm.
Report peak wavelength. 515.80 nm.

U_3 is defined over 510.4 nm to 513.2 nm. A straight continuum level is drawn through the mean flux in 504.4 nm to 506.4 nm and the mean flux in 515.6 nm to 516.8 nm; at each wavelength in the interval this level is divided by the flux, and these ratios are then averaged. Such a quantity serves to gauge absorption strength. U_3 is 1.06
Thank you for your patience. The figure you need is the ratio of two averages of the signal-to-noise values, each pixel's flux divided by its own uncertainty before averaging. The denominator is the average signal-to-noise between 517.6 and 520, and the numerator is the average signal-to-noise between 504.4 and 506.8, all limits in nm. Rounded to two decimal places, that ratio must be 1.02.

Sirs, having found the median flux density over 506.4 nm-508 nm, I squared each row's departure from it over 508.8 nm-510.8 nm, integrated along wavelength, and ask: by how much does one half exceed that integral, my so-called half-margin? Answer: 0.484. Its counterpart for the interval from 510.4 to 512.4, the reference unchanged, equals 0.489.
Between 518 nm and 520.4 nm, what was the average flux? 2.51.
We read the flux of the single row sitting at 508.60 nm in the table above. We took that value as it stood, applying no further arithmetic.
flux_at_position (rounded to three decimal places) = 2.686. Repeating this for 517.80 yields 2.480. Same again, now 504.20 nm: 2.560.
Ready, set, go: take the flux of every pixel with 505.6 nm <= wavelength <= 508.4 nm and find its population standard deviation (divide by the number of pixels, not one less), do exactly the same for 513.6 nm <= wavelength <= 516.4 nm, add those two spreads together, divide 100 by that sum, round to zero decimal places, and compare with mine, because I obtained 779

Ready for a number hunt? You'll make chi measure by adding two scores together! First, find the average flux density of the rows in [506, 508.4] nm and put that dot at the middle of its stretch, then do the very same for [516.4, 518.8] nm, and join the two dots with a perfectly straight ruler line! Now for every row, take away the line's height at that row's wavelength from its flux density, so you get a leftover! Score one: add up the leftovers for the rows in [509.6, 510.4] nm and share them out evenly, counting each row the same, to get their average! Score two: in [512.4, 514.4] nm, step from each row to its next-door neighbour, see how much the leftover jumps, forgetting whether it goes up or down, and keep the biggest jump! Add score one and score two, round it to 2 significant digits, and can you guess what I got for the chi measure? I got 0.29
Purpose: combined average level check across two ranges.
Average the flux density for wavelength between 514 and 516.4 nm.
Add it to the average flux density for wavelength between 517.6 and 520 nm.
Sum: 5.09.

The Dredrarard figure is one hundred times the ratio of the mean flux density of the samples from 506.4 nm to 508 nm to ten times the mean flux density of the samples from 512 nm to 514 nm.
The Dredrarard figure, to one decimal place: 10.3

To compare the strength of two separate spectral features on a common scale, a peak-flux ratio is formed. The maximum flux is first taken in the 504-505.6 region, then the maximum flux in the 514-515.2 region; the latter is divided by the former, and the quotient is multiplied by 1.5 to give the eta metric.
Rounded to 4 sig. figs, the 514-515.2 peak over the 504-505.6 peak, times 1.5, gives 1.439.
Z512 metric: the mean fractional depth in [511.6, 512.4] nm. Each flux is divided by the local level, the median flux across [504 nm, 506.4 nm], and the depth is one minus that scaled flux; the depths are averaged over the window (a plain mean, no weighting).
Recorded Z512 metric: 0.054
